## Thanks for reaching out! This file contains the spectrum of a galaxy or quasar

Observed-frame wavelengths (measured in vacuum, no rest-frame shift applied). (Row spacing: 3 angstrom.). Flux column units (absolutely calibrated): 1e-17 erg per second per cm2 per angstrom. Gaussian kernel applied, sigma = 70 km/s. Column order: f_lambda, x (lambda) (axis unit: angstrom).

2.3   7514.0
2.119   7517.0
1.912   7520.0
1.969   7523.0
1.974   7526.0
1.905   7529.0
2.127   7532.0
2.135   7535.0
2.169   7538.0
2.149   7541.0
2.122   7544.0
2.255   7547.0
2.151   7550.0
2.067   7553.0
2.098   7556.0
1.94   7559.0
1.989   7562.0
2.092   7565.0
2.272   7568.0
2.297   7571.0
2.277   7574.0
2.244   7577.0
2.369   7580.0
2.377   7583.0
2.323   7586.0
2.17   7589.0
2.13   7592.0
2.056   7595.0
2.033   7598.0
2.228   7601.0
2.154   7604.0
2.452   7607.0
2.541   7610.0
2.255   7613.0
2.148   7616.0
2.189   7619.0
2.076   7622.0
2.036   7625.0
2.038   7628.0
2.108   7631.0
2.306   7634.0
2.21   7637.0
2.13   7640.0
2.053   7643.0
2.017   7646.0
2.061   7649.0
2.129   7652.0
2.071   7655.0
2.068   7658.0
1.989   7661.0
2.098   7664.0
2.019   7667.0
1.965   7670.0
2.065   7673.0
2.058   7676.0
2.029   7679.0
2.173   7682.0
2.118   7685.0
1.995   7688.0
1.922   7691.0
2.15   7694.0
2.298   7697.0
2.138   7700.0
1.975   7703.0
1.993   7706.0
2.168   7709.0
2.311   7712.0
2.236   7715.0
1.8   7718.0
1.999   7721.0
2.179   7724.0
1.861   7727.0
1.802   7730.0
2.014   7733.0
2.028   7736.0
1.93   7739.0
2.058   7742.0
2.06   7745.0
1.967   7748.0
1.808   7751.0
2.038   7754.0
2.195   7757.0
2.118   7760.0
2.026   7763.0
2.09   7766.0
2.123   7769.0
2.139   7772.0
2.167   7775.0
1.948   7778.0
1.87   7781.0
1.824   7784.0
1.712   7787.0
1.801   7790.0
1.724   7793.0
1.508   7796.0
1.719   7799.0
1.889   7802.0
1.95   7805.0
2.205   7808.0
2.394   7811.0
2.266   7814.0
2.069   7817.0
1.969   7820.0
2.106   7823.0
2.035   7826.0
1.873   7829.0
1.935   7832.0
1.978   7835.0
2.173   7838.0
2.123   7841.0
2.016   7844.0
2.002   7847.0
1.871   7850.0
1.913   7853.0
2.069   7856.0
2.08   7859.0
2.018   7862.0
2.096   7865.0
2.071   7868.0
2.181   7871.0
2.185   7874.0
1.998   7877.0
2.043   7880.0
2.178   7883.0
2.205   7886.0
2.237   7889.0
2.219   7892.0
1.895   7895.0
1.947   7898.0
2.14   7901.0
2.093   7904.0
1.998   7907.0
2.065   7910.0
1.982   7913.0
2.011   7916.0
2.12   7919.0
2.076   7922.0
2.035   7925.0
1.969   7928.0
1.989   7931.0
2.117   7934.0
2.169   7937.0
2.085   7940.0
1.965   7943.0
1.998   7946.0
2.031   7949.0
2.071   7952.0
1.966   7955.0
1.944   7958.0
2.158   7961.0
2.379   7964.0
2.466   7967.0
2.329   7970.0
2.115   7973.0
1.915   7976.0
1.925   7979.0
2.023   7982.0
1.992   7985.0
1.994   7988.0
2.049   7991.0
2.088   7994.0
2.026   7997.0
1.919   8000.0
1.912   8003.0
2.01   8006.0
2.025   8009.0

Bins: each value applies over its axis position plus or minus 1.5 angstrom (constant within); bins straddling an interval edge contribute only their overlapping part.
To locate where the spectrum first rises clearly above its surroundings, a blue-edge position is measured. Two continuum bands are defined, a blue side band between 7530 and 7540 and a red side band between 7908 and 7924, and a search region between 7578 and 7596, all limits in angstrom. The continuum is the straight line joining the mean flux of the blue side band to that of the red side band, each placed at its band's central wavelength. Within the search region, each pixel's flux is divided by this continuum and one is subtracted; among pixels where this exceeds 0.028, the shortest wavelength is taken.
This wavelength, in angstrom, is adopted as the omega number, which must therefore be 7580.0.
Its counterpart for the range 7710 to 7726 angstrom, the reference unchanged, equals 7712.0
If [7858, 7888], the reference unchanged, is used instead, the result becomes 7871.0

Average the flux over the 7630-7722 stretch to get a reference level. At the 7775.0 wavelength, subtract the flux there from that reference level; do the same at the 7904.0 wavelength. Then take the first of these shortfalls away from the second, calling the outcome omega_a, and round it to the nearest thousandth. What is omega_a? 0.074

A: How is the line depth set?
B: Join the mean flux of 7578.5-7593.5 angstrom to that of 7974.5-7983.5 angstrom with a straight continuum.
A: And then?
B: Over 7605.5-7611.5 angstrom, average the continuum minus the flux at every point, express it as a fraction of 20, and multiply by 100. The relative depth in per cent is -1.20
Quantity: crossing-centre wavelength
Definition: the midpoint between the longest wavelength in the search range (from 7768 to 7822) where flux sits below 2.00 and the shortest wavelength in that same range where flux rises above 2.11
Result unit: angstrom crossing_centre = 7794.5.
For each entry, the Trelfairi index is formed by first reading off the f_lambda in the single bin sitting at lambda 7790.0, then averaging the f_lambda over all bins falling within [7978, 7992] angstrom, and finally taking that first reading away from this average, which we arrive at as 0.20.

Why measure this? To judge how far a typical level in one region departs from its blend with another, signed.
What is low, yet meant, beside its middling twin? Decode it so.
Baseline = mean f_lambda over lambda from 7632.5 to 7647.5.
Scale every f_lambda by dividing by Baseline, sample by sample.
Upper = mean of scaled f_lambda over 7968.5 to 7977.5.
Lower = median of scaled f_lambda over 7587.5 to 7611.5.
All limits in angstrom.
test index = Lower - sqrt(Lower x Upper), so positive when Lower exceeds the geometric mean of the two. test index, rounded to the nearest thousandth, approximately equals 0.010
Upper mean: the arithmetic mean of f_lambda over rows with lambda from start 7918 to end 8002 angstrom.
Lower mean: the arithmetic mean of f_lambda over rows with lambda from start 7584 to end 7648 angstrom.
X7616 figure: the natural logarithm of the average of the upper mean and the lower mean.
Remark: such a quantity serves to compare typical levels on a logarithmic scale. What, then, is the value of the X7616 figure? 0.752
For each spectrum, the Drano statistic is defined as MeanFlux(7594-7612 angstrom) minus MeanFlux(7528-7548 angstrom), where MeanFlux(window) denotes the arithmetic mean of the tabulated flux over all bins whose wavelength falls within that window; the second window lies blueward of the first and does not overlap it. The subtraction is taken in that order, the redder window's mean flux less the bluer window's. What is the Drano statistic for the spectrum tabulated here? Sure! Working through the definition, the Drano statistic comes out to 0.12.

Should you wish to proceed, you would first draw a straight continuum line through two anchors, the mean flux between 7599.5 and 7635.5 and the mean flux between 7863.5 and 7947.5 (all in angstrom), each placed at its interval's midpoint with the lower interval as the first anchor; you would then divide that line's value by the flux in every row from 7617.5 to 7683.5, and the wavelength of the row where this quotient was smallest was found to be 7634.0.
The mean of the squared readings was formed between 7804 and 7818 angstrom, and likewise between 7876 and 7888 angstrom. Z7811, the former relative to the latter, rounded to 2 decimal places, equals 1.07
